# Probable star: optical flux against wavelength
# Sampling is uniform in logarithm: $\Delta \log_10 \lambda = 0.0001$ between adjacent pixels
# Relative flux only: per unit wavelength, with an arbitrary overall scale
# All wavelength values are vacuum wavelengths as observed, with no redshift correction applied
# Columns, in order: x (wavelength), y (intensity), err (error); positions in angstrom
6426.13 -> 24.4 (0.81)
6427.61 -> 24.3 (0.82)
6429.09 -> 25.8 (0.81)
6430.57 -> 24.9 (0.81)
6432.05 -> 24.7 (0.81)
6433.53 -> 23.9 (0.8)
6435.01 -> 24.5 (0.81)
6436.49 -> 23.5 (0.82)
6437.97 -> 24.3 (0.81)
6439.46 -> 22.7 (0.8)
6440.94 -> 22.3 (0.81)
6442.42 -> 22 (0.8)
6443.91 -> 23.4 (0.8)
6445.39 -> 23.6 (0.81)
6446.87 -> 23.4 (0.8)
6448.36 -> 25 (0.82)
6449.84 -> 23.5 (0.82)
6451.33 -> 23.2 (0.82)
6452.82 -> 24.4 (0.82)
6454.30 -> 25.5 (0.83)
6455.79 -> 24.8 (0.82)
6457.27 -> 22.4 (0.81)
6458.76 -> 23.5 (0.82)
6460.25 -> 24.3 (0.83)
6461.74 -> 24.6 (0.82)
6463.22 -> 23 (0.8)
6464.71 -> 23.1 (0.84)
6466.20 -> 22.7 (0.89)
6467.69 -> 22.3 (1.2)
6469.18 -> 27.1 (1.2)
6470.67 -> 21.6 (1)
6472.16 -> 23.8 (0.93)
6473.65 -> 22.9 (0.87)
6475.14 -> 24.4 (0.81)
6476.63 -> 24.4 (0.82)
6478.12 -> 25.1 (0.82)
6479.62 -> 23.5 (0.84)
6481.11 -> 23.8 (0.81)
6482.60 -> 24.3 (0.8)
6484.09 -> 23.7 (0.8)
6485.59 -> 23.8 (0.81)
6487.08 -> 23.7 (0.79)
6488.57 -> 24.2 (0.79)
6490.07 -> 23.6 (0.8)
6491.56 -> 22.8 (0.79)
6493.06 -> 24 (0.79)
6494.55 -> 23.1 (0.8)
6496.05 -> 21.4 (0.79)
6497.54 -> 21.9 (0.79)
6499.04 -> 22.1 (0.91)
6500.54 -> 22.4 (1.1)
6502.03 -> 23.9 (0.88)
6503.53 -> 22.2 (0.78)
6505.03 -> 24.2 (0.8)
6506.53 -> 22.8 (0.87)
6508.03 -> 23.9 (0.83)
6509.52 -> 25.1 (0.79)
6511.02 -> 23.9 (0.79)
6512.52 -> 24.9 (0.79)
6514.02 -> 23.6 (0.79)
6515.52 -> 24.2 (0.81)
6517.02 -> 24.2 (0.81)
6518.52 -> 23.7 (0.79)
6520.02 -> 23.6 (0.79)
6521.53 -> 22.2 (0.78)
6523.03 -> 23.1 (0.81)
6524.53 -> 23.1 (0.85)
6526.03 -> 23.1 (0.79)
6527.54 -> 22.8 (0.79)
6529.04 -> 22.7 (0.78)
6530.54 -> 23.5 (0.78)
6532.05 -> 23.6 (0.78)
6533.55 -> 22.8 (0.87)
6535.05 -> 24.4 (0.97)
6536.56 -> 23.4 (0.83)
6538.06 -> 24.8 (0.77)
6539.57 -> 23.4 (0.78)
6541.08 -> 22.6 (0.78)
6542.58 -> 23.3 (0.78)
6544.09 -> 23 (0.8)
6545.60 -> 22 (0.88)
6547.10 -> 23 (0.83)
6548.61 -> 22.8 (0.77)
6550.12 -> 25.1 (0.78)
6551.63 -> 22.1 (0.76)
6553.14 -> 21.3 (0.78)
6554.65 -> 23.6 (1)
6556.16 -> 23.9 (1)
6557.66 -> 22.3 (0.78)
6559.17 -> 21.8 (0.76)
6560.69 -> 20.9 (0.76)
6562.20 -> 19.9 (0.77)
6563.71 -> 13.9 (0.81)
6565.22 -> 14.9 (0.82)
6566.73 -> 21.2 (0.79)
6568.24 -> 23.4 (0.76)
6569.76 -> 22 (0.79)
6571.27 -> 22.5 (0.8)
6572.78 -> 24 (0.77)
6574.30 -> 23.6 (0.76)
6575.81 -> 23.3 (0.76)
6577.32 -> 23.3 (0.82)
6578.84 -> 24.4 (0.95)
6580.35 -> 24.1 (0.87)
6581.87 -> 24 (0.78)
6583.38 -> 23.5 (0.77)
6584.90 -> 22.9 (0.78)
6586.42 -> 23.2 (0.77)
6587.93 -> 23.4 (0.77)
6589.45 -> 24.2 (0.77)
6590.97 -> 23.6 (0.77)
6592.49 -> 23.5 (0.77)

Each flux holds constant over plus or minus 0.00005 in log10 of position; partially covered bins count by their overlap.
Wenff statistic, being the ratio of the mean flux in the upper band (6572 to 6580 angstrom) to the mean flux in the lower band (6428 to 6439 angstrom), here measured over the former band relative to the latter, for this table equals 0.97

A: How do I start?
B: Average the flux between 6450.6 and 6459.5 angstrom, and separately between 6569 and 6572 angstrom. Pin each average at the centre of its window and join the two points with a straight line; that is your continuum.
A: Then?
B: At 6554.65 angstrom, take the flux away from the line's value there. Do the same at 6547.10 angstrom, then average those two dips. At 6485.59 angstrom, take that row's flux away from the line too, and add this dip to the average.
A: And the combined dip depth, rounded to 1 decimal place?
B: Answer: -1.0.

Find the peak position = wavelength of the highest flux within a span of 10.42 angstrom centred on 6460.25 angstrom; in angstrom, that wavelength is 6455.79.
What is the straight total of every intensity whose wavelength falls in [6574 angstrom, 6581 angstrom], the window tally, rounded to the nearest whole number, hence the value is 119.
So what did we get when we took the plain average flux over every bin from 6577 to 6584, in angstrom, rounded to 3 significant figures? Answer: 23.9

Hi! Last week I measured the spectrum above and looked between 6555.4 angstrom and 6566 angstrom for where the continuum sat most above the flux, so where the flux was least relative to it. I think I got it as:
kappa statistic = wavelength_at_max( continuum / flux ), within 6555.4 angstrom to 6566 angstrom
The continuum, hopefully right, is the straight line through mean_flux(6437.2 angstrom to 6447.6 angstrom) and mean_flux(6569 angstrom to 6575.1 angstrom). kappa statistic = 6563.71 angstrom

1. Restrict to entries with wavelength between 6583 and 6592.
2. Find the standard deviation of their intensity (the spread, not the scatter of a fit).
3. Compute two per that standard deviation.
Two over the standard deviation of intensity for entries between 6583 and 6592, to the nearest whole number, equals 5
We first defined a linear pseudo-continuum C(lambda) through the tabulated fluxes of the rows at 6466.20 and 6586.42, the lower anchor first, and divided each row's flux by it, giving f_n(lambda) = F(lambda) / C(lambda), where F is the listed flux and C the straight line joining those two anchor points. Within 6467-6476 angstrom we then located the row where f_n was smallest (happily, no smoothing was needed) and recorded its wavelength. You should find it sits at 6470.67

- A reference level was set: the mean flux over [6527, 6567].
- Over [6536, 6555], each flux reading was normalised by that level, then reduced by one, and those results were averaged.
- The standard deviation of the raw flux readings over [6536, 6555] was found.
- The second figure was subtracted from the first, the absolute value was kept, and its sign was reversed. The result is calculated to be -1.0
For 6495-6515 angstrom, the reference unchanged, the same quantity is -1.1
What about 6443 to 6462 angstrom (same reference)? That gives -0.8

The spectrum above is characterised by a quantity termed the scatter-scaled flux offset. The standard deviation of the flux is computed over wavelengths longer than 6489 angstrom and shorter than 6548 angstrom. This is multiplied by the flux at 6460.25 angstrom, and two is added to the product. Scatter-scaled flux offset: 23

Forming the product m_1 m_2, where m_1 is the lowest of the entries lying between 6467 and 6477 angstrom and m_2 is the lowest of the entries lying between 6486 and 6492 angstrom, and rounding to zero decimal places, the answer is 492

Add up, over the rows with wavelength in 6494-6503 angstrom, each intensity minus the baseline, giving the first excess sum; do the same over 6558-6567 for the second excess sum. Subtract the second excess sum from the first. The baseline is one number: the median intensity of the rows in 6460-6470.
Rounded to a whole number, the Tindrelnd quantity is 22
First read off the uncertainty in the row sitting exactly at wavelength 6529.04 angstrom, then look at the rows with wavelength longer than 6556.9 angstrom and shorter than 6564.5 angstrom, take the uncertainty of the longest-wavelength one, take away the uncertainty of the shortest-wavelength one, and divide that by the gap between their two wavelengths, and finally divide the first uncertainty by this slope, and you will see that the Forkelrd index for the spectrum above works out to 157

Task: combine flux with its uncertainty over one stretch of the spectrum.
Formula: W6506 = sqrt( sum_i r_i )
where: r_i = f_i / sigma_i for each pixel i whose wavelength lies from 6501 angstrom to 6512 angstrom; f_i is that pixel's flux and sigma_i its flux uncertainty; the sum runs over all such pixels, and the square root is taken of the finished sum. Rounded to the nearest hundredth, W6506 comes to 14.24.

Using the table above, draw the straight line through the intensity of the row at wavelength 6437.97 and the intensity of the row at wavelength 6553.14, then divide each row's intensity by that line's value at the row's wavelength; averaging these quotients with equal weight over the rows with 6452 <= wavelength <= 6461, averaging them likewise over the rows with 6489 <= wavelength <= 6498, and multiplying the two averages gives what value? 1.01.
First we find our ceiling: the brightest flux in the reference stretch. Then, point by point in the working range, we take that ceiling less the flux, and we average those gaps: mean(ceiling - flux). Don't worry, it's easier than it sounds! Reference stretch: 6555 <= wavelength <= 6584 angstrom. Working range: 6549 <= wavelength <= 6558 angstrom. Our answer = 1.3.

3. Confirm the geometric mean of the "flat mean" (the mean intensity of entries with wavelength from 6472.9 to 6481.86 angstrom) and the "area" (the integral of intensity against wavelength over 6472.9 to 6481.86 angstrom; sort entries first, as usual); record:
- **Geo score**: 72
